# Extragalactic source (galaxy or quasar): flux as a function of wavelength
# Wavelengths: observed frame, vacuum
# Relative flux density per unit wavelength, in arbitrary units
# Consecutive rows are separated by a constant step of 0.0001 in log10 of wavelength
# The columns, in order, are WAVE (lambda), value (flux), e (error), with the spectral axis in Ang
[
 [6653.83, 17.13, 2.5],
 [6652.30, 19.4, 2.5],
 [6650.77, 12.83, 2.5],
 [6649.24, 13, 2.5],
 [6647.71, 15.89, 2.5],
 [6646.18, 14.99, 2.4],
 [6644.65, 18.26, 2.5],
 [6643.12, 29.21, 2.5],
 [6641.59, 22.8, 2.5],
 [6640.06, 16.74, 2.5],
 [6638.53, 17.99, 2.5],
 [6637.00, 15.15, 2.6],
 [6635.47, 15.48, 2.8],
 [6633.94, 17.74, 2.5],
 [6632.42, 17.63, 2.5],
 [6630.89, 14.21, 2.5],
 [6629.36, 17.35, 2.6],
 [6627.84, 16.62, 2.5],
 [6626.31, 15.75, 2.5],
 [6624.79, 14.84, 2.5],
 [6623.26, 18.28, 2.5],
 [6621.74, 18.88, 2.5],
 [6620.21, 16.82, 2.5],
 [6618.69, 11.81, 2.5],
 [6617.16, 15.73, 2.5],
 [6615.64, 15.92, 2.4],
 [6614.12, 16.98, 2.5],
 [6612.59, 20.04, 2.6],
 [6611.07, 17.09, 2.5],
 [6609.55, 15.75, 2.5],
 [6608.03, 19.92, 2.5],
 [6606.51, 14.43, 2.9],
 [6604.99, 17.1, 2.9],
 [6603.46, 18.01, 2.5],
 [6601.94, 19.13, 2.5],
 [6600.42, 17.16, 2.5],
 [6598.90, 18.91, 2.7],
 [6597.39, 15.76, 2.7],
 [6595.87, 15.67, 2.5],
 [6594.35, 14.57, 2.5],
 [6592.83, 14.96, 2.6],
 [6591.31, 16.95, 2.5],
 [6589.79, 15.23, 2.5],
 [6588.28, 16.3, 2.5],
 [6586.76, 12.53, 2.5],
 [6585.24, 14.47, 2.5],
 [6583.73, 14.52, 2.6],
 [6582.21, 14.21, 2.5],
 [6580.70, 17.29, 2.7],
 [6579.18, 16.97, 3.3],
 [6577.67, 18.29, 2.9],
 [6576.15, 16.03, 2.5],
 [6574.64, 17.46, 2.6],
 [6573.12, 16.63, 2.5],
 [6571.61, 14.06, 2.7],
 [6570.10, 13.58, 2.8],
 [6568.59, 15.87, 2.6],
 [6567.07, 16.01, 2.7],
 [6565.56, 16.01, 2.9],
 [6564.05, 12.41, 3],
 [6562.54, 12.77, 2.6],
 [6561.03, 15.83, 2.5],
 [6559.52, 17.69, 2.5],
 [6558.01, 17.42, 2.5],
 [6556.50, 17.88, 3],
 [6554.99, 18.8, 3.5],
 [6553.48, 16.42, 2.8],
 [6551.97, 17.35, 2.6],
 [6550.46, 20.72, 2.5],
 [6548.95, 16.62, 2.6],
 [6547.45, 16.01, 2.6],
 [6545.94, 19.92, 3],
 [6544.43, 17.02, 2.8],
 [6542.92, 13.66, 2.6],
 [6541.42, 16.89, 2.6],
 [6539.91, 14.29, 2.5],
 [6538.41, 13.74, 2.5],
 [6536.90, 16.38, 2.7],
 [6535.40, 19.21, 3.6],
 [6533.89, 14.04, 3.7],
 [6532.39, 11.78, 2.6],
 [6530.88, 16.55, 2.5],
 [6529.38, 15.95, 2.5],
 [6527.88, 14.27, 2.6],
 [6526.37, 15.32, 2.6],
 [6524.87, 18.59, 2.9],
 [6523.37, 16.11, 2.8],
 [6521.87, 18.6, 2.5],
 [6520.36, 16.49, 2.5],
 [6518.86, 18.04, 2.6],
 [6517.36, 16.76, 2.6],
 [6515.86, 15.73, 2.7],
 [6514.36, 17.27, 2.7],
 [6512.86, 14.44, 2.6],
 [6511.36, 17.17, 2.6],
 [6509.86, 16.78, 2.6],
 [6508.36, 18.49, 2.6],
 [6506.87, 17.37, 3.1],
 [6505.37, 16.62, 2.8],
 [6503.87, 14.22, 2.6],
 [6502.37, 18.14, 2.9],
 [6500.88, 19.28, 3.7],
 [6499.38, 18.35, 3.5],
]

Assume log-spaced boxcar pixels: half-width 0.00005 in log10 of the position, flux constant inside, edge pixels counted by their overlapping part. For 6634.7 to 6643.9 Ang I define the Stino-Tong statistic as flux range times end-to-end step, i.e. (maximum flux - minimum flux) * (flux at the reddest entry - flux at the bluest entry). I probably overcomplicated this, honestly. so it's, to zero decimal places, 193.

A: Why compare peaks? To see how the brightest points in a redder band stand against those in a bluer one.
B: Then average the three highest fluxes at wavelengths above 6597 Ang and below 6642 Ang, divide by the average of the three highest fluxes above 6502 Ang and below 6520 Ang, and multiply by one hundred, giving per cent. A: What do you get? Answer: 115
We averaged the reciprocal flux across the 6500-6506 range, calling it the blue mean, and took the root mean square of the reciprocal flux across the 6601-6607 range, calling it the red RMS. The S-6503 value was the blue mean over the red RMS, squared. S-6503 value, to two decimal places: 1.00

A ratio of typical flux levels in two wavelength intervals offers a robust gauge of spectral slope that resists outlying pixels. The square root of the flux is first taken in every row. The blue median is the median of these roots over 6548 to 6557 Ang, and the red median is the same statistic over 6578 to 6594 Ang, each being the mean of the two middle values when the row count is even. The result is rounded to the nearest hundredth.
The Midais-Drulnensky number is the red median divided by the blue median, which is 0.93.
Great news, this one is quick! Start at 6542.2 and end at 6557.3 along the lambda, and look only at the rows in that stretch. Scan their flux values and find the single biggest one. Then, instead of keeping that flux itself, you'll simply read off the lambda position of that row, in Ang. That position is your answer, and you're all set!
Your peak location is 6550.46 Ang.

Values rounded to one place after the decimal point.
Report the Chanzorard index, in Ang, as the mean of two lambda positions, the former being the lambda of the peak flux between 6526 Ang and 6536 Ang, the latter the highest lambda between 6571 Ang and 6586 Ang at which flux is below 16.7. 6560.3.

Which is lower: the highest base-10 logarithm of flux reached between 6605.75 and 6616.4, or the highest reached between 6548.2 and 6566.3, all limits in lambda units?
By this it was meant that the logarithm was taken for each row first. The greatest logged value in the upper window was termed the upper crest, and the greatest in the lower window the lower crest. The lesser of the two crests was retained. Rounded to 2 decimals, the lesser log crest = 1.30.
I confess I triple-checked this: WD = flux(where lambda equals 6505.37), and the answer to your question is 16.62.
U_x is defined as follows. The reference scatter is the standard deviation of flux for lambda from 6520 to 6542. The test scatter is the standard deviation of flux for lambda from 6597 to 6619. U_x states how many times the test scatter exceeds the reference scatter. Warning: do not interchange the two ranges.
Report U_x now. 1.07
